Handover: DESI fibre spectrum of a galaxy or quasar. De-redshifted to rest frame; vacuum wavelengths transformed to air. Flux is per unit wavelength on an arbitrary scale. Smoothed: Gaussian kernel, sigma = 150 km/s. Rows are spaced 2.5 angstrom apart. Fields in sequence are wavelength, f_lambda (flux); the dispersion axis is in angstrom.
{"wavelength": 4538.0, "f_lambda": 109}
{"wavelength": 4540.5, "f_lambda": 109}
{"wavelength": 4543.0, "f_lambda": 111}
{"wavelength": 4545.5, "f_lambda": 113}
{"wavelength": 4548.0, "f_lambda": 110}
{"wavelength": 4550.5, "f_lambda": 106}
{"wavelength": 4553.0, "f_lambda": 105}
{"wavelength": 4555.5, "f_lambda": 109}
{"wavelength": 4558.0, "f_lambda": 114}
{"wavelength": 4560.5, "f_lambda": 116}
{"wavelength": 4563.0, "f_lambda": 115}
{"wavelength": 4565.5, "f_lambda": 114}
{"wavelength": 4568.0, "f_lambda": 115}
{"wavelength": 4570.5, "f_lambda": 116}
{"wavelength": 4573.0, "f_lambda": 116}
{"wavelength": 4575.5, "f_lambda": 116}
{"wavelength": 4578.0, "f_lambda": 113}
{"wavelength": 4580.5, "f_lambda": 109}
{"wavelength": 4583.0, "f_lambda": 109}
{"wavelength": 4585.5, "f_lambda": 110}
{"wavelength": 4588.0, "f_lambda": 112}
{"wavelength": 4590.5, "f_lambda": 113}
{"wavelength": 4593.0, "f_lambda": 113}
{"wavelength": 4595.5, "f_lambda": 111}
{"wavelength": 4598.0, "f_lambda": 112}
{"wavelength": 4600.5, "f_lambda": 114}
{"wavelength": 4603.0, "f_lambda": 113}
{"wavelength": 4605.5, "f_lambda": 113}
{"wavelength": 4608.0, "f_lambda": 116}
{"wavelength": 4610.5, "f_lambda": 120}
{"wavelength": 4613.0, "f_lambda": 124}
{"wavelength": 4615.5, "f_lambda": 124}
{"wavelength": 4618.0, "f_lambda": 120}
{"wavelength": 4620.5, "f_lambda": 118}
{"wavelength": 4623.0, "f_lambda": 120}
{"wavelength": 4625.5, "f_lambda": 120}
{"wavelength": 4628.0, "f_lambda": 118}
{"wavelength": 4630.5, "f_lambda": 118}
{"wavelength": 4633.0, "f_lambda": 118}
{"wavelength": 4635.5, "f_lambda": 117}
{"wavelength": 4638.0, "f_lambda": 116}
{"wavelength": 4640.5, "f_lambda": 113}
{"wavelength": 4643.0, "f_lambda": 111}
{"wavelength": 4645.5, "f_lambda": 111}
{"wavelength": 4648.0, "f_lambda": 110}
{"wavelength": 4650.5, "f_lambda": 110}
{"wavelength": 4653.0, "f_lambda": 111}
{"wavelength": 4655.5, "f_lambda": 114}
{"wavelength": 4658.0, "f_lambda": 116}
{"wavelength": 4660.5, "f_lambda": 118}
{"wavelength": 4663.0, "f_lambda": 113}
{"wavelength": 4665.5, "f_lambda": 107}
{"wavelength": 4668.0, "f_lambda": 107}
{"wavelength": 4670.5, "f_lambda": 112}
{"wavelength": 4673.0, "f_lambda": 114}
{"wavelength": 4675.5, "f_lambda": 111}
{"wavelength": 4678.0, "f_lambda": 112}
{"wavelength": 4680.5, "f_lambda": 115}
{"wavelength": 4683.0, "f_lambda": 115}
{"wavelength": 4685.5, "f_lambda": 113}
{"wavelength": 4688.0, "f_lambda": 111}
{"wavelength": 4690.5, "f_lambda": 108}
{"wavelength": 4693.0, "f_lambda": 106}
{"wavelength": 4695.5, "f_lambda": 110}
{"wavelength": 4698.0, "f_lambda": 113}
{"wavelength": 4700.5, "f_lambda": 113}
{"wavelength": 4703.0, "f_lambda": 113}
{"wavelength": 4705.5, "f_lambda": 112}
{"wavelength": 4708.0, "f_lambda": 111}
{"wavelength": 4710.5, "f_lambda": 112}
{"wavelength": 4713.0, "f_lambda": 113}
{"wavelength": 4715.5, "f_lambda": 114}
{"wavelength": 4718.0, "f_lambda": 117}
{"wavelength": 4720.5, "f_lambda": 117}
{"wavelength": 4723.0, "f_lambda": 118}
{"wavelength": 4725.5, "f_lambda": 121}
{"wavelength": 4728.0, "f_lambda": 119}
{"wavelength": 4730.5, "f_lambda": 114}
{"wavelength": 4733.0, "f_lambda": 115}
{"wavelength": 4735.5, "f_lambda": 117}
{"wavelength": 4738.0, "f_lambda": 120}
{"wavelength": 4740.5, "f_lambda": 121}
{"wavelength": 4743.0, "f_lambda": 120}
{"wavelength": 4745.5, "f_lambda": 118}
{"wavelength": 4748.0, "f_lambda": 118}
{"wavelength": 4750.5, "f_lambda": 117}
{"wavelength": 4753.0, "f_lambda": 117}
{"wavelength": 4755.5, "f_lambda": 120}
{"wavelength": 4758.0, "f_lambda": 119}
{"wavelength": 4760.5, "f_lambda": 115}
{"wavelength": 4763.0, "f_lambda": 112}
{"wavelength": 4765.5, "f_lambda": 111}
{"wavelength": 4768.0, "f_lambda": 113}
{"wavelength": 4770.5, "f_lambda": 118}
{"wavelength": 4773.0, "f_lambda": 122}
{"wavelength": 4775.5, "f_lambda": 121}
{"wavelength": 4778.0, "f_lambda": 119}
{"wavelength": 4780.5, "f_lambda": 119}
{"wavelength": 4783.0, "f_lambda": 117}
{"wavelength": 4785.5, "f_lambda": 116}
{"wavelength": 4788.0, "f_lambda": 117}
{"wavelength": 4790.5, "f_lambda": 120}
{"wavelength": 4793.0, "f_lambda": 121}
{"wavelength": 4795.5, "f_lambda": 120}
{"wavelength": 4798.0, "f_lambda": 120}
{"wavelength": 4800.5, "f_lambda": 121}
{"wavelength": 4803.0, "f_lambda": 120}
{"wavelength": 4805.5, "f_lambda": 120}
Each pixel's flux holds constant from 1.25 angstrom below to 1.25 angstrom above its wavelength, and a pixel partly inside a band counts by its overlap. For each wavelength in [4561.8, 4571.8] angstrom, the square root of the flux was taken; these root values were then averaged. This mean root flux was 10.72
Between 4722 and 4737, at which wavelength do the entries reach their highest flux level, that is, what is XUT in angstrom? 4725.5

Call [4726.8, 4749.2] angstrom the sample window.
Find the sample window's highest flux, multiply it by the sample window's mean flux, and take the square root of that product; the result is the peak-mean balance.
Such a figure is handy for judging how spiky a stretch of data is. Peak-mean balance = 119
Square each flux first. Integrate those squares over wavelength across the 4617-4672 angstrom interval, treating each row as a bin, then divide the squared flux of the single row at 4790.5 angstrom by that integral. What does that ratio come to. 0.0200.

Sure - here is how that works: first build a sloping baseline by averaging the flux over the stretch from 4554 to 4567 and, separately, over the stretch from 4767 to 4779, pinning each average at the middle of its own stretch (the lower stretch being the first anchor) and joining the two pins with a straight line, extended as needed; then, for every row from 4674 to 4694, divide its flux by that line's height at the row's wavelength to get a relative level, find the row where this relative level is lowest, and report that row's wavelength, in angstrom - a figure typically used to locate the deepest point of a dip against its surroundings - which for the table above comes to 4693.0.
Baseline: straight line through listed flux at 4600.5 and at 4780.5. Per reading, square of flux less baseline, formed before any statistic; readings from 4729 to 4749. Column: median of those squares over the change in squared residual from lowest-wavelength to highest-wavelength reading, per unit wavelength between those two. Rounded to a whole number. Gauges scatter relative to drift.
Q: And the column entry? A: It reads -6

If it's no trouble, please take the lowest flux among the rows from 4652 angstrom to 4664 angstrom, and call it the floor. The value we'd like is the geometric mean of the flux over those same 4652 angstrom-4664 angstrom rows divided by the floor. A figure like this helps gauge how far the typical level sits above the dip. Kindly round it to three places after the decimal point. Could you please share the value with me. 1.030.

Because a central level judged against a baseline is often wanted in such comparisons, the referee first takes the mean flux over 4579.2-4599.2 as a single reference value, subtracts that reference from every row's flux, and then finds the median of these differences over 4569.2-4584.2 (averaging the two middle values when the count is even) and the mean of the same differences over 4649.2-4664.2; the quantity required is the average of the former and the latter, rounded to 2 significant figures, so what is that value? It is 3.0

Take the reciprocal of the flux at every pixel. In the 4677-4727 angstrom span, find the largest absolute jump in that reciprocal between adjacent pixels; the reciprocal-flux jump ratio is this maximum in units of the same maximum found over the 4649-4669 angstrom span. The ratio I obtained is 0.69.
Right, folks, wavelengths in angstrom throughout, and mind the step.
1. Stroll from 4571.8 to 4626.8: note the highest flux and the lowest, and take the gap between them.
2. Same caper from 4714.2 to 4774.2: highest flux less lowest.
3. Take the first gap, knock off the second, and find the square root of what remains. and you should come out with 2.0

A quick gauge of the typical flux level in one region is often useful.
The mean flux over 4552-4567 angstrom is 112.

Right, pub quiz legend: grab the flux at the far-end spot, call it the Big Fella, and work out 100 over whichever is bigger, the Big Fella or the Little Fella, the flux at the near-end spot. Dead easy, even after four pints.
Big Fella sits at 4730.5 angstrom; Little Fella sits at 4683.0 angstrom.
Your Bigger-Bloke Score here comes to 0.870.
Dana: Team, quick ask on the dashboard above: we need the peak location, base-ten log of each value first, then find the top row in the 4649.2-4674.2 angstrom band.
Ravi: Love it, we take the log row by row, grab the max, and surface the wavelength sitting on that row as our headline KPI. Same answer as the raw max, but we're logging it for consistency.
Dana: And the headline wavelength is 4660.5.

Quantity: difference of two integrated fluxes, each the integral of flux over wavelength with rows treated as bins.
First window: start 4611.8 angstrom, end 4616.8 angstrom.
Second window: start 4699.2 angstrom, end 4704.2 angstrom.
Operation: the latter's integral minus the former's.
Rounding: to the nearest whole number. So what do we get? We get -55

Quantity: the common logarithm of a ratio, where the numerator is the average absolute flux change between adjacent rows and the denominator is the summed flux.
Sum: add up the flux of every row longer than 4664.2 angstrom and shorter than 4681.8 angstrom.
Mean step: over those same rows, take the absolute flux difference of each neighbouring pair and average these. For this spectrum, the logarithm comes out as -2.52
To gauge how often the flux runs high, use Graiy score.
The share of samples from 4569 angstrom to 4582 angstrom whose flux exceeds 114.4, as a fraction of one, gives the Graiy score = 0.60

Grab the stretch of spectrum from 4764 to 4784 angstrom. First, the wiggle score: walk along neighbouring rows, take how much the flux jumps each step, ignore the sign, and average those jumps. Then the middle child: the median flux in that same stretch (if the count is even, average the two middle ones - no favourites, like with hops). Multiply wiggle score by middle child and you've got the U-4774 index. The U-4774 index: 271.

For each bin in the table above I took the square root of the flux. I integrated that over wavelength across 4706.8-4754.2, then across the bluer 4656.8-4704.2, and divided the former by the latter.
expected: 1.021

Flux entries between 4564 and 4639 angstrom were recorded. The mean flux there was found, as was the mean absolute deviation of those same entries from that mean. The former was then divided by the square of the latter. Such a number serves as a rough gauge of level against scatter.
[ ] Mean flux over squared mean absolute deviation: 12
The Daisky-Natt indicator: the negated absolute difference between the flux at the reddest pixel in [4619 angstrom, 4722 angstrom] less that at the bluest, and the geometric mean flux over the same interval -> -114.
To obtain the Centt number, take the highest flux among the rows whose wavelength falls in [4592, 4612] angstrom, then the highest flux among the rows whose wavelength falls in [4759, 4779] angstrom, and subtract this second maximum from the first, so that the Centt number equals -2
